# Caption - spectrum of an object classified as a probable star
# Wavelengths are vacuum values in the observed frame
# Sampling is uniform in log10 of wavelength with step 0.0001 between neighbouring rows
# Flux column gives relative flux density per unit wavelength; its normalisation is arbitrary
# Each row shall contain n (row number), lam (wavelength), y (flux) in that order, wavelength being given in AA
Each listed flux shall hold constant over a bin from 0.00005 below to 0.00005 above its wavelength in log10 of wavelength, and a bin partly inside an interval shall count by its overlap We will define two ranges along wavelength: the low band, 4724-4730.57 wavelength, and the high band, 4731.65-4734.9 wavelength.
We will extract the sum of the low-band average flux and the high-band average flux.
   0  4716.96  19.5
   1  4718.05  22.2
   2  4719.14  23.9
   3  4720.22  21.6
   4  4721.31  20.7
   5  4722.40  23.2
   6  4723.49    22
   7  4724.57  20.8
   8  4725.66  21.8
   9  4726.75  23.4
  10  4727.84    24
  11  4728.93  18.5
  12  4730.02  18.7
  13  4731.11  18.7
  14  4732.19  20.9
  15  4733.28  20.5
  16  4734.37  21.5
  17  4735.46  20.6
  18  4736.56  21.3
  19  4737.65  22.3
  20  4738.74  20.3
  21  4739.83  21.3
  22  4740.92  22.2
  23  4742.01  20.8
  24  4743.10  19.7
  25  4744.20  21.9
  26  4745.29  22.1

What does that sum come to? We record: 42.2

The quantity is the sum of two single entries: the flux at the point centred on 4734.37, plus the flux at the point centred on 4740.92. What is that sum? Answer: 44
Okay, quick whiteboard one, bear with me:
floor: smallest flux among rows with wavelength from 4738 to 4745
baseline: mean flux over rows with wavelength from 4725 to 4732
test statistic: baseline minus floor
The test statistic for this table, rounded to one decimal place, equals 1.2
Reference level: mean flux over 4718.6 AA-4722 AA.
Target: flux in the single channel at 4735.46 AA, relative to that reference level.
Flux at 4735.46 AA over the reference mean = 0.93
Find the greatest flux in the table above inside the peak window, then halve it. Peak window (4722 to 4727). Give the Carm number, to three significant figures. 11.7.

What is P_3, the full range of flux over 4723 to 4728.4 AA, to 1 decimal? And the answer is 3.2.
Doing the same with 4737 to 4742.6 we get 2.0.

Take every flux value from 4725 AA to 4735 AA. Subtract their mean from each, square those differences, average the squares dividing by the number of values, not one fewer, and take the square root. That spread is 1.90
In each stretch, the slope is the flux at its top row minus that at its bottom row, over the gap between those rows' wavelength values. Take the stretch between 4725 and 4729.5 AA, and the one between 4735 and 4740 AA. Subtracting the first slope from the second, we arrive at 1.2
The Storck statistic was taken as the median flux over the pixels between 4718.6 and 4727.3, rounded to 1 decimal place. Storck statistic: 21.9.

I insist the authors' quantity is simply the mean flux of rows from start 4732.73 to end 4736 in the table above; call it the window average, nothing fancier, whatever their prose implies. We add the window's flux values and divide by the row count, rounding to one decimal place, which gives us 20.9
